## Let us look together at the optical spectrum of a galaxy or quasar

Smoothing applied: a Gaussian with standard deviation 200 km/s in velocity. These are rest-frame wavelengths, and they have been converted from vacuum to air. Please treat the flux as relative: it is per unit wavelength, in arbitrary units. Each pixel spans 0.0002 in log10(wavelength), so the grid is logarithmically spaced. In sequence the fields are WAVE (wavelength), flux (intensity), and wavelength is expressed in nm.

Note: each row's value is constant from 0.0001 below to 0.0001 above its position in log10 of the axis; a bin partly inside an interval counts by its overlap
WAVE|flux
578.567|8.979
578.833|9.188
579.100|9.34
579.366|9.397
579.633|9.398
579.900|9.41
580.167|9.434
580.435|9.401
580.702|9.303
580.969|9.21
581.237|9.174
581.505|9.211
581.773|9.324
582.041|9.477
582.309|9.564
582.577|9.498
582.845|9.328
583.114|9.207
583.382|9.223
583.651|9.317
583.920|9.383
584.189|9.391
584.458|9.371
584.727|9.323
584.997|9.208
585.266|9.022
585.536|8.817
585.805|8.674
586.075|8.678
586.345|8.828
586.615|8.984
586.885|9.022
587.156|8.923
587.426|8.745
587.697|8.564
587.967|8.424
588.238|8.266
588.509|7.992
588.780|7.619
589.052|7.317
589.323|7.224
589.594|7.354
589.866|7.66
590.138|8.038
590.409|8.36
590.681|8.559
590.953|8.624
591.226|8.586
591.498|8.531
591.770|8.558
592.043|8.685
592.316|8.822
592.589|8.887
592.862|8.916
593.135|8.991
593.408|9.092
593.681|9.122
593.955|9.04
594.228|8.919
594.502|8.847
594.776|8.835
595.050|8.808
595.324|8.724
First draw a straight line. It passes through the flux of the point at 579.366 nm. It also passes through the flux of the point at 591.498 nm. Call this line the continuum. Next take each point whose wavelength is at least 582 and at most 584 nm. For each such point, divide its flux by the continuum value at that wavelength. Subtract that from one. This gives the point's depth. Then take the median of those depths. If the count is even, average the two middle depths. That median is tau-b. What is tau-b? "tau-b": -0.027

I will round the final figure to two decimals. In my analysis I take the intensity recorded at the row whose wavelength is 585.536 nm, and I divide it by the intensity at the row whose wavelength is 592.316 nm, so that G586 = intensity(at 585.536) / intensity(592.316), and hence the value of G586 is 1.00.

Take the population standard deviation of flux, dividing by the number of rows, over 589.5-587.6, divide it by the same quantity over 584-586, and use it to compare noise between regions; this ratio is 1.9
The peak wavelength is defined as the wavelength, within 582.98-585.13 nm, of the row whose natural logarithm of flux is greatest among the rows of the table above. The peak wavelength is 584.189 nm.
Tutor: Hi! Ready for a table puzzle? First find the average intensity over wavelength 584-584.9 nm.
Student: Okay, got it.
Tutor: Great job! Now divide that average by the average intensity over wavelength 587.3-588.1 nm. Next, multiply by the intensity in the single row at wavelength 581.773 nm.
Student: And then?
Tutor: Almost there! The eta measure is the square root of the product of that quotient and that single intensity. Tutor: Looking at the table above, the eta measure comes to 3.19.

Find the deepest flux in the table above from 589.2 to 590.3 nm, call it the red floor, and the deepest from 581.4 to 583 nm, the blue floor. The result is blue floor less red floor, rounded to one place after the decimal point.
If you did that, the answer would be 2.0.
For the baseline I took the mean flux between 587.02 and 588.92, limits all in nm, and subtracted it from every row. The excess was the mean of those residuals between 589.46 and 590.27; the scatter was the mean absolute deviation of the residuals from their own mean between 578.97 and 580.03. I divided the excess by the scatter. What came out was -29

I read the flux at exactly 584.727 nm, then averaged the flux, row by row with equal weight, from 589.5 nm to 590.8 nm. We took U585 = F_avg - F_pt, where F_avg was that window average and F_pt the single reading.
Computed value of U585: -1.3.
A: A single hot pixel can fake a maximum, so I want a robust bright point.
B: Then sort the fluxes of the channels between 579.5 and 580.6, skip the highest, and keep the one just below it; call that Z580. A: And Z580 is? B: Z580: 9.41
